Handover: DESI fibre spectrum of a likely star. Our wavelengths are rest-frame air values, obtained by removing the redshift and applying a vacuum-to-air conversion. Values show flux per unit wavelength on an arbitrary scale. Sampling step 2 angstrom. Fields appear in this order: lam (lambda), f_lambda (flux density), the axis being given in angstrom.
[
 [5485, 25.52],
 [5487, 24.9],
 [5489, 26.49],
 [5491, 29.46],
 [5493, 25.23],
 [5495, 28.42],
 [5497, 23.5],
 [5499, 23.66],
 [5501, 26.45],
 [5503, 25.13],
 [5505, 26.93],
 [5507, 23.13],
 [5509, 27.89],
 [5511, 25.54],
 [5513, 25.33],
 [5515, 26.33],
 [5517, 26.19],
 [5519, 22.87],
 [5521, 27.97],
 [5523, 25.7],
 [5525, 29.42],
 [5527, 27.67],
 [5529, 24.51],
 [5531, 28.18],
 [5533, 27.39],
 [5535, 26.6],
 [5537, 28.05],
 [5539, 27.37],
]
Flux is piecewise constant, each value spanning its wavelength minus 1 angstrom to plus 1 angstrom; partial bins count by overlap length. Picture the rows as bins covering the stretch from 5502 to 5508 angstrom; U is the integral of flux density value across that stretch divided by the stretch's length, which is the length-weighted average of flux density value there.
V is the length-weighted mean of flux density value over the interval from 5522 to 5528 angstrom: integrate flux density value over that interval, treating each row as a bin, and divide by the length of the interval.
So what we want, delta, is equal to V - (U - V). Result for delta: 30.1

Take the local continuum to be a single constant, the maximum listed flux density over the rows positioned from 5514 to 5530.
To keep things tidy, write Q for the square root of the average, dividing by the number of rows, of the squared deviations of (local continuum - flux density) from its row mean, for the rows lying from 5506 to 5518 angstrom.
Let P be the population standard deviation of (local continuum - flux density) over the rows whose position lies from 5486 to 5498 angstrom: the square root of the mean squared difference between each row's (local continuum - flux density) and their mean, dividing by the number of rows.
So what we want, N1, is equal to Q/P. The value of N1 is 0.69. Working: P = 2.06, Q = 1.4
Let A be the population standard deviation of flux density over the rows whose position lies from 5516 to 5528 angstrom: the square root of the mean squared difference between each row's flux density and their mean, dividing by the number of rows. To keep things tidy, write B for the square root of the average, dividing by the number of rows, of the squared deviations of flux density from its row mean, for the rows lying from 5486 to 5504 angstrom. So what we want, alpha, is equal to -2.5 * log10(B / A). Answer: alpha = 0.10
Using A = 2.08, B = 1.9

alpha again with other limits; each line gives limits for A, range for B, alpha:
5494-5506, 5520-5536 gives 0.22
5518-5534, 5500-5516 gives 0.46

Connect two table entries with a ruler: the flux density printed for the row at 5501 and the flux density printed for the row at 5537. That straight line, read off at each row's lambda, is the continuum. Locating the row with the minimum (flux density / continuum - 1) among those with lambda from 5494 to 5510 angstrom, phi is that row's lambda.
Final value 5507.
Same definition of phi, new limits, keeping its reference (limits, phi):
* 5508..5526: 5519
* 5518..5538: 5519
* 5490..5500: 5497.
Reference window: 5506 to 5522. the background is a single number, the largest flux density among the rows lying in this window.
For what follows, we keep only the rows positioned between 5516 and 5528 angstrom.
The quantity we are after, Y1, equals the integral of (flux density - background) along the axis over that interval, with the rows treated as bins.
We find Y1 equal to -16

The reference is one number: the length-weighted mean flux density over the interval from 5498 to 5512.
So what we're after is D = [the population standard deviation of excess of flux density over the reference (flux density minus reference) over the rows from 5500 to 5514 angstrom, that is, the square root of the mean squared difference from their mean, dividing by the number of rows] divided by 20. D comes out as 0.071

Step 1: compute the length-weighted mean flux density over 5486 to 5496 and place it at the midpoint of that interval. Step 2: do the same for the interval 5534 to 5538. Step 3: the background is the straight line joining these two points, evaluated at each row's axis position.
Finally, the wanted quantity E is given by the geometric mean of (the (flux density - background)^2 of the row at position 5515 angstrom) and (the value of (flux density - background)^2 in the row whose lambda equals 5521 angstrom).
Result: 0.6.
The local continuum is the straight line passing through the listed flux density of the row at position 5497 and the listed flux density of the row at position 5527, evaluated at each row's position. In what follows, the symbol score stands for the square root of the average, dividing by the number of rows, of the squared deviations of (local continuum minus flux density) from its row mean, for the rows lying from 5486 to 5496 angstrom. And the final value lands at 1.64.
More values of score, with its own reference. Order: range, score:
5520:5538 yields 1.57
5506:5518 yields 1.33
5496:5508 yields 1.45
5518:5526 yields 2.24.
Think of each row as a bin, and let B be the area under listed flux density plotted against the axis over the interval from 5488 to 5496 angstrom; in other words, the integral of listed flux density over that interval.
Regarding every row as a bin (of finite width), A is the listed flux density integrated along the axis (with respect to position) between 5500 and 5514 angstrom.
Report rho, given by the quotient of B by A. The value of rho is 0.61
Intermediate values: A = 361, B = 219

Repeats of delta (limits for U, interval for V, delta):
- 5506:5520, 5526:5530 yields 26.9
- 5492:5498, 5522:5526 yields 29.4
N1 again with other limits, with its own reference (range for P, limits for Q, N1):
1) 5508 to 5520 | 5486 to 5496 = 1.18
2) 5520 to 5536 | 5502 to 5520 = 1.08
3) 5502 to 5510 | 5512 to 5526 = 1.05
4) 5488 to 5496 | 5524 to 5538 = 0.87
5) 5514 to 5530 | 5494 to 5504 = 0.95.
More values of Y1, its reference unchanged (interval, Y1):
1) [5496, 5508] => -38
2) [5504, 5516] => -25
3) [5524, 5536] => -8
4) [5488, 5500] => -22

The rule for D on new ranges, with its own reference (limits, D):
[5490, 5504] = 0.105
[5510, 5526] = 0.090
